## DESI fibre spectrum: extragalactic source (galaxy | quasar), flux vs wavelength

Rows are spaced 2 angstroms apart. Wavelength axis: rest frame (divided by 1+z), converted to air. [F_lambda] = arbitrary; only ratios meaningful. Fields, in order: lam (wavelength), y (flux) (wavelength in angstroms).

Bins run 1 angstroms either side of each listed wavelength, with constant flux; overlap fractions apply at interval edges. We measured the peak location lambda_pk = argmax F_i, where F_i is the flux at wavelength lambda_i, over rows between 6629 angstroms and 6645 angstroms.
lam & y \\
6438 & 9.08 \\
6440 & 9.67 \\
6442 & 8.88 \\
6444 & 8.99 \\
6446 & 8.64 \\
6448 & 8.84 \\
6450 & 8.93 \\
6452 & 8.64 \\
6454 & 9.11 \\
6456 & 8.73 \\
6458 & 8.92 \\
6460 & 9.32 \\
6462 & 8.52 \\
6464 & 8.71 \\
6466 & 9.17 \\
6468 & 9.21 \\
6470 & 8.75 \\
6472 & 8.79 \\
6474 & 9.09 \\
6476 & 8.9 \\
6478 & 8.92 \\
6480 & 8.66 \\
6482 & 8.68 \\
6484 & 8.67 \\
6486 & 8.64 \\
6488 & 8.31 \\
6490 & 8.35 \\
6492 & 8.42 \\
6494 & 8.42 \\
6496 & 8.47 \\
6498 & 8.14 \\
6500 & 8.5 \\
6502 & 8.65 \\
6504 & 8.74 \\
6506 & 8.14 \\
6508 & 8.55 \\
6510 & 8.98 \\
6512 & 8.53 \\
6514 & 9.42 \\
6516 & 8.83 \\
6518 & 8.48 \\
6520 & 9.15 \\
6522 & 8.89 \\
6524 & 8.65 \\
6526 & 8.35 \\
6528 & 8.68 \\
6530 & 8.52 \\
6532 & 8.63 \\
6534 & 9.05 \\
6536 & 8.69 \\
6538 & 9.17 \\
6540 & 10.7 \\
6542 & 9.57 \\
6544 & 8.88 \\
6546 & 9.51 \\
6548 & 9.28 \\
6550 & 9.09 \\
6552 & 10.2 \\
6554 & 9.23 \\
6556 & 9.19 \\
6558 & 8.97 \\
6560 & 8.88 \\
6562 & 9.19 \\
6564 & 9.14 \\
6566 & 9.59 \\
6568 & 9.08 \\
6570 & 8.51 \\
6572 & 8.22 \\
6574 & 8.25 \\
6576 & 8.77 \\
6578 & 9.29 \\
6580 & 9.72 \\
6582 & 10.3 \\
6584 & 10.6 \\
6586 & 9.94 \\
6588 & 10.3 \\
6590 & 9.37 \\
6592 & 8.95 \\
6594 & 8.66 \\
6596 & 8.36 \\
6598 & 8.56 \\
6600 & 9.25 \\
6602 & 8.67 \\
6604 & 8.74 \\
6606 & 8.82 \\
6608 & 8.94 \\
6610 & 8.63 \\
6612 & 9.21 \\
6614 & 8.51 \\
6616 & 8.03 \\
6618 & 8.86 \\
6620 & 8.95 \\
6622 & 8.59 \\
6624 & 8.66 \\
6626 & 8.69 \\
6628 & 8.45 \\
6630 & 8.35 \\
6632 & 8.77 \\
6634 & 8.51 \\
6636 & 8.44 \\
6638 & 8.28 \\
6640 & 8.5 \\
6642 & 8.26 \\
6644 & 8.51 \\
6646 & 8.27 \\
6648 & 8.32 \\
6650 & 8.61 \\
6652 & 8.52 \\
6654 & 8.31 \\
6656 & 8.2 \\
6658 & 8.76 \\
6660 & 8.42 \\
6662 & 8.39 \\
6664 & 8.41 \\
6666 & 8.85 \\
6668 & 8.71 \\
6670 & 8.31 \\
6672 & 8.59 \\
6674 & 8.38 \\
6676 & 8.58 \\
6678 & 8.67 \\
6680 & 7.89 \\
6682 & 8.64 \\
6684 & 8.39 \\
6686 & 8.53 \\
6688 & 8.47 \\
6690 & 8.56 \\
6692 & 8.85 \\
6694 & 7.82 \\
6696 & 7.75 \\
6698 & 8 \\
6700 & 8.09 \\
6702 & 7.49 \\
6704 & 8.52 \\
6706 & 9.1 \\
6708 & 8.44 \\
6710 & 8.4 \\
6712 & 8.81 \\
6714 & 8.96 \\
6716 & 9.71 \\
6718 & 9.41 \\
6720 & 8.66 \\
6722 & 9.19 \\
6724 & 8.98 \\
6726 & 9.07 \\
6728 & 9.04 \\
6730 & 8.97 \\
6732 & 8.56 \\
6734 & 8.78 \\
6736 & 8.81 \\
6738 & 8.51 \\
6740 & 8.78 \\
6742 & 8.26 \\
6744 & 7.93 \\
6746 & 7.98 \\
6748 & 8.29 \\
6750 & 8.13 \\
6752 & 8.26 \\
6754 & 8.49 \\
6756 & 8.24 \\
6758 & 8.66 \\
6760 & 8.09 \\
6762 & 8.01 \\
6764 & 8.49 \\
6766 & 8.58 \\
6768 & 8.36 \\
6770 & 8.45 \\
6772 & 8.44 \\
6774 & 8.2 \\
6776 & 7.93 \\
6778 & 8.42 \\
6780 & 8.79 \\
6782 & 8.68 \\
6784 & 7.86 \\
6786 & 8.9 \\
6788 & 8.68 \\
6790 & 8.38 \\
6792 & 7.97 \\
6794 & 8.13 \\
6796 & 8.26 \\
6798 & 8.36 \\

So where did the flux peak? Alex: 6632 angstroms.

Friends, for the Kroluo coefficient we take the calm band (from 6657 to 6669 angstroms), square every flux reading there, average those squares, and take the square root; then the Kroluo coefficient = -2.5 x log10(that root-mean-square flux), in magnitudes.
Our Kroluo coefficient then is -2.34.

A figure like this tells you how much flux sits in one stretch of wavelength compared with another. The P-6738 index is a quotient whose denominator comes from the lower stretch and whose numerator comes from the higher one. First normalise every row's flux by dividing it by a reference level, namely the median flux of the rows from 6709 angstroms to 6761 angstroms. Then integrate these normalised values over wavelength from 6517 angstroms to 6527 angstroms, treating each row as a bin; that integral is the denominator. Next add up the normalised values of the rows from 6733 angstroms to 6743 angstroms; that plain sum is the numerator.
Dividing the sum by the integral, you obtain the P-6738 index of 0.496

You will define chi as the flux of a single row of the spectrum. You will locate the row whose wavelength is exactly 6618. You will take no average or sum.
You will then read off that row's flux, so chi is 8.86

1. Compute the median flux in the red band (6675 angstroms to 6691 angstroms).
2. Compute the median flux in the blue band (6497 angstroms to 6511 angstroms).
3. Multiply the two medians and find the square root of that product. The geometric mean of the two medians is 8.55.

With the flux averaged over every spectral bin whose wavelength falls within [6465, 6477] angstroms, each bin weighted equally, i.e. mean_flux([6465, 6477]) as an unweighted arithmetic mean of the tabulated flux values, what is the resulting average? 9.0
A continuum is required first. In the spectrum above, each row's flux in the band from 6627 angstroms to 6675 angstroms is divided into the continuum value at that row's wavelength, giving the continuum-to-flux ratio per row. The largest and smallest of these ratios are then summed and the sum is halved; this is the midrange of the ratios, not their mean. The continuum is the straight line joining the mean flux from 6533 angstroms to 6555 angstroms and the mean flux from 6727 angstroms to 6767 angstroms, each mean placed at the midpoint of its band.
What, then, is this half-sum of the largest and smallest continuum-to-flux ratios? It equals 1.04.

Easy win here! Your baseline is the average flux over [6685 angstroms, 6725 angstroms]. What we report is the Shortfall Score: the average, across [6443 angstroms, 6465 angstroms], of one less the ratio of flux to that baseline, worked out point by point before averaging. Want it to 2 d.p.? -0.03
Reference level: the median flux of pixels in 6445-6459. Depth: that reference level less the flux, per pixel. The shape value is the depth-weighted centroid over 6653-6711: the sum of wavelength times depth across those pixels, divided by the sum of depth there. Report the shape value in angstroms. 6684.6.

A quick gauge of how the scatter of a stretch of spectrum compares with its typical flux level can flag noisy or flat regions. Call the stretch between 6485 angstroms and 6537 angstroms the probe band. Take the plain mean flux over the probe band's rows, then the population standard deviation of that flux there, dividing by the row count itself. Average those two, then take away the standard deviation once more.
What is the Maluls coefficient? 4.16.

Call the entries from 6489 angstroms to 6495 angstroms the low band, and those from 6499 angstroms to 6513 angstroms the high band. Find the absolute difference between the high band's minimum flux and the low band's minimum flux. 0.21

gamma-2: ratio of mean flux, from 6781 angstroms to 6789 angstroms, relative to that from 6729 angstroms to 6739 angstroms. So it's 0.98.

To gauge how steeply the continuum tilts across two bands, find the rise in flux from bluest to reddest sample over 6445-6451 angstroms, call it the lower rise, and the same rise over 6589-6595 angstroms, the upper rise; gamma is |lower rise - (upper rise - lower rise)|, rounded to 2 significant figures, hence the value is 1.3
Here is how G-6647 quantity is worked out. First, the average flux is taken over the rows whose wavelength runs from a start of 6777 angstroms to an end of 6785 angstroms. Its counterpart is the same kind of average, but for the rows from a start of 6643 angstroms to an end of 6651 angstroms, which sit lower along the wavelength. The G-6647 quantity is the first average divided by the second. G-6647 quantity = 1.00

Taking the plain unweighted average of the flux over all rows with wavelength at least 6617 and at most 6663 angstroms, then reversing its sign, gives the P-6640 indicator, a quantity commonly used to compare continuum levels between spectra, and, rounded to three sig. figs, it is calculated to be -8.51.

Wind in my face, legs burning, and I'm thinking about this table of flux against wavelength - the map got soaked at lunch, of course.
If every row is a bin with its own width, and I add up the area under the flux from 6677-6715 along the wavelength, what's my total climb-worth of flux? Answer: 319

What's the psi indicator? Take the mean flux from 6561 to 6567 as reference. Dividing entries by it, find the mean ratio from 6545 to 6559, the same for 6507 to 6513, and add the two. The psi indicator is 1.94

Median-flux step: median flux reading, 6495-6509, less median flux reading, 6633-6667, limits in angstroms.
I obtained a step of 0.1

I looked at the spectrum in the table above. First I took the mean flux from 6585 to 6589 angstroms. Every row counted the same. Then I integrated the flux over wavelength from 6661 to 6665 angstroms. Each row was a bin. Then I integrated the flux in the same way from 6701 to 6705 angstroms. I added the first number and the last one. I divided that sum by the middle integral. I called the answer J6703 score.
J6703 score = 1.25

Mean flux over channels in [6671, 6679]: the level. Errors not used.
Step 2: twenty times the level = 171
